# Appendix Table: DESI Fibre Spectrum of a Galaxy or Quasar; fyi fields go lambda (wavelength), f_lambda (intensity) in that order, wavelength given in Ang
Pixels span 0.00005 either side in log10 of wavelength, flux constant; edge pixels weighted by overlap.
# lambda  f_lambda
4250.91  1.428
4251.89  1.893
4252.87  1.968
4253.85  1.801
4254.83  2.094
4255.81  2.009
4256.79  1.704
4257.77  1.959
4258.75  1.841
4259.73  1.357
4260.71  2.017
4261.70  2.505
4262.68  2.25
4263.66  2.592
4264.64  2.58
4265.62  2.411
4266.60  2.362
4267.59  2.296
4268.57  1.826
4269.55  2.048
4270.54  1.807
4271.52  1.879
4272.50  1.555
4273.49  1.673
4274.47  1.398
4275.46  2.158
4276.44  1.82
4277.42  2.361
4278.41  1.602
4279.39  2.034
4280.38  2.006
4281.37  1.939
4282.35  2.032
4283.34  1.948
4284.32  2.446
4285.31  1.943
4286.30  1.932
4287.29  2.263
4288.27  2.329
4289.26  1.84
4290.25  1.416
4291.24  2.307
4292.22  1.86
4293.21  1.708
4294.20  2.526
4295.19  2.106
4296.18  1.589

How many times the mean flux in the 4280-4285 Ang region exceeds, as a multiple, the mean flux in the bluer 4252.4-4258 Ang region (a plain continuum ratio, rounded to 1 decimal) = 1.1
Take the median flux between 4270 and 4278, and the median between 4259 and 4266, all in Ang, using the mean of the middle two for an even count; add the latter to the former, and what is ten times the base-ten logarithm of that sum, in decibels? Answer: 6.3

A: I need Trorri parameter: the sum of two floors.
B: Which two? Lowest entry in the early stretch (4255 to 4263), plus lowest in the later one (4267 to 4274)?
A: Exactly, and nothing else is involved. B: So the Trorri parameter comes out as 2.9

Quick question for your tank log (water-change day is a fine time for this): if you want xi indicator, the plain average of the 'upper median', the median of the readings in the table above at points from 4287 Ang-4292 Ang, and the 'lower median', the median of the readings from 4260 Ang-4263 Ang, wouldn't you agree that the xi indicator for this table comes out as 2.26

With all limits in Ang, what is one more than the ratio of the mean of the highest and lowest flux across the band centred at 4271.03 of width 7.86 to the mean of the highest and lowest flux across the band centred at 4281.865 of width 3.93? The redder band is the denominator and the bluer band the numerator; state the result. 1.93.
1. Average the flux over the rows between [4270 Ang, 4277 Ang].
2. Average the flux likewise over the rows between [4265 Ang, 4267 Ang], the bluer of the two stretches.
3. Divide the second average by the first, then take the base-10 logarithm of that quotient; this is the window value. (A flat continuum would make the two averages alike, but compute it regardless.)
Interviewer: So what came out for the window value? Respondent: 0.13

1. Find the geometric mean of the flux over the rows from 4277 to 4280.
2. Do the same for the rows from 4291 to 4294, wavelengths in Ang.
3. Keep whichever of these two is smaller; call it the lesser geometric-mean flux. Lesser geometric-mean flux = 1.94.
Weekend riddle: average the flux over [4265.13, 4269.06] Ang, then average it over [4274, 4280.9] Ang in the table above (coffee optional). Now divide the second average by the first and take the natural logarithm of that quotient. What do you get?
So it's -0.15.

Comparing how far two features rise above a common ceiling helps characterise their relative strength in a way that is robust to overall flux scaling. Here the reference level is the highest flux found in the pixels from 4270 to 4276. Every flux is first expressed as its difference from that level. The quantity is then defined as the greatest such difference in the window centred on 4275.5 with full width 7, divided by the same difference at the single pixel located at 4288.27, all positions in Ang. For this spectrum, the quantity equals 1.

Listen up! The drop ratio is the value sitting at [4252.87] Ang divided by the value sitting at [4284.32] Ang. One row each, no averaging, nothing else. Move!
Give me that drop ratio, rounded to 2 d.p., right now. 0.80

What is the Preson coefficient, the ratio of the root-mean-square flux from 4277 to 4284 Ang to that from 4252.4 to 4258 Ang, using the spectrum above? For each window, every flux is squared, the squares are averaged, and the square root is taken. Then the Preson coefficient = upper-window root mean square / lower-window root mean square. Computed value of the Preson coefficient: 1.04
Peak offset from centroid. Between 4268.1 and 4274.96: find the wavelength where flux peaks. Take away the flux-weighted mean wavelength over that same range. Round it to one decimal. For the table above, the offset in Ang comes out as -1.8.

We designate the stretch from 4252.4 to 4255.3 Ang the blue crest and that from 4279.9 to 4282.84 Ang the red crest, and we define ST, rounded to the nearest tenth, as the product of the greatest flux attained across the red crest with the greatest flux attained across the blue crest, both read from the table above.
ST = 4.3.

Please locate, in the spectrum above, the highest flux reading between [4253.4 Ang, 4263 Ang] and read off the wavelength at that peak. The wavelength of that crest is 4261.70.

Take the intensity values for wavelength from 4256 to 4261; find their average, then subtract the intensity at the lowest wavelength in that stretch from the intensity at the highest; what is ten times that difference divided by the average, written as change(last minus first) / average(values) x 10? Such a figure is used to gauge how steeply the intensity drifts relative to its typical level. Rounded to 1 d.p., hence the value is 1.8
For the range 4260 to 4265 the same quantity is 2.4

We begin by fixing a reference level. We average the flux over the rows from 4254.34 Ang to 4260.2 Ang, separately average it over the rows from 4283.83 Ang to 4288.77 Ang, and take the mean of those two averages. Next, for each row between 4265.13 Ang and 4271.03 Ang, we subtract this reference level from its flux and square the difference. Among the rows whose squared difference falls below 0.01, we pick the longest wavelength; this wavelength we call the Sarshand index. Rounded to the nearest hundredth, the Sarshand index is 4269.55 Ang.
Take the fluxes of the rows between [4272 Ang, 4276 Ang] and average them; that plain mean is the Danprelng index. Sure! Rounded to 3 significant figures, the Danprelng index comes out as 1.70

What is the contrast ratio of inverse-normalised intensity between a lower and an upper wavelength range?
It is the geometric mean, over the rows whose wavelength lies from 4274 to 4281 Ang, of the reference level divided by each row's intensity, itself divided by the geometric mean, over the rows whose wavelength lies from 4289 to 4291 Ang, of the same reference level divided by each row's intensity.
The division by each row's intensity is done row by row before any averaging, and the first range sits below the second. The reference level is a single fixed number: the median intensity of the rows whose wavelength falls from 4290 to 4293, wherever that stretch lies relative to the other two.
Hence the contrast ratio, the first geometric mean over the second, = 0.86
